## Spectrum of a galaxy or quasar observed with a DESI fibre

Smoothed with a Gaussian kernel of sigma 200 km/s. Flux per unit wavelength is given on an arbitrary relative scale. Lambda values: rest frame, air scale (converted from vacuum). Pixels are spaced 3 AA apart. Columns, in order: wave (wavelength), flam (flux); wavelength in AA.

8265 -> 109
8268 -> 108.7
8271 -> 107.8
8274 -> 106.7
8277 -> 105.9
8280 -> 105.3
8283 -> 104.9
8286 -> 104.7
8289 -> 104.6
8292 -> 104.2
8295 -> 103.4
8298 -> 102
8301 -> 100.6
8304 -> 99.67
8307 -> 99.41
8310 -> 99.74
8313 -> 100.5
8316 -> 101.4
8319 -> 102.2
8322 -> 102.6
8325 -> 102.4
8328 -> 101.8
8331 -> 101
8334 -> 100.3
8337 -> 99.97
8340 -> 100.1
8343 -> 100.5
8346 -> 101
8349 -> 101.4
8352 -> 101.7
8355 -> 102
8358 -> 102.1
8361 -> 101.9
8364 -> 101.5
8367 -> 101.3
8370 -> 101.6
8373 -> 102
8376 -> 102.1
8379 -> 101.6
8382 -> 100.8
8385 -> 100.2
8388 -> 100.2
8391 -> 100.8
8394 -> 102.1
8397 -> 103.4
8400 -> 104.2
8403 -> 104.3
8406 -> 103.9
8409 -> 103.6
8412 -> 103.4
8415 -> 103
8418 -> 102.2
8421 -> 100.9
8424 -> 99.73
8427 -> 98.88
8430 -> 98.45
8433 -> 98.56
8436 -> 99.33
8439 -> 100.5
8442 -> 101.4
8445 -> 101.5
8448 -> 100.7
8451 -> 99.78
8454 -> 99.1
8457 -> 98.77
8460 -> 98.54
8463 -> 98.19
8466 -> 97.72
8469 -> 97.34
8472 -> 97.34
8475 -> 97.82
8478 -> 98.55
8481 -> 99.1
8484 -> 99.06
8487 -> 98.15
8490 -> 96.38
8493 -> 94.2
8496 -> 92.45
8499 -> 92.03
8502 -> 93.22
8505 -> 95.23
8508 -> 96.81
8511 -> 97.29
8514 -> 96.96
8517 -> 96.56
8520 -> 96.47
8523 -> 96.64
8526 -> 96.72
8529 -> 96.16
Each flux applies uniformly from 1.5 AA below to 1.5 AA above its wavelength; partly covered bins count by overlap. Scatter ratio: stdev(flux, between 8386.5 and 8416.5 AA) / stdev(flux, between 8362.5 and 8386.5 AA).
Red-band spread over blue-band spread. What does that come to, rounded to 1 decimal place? 2.3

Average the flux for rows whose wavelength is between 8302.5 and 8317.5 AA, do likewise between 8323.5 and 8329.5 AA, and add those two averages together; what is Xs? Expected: 202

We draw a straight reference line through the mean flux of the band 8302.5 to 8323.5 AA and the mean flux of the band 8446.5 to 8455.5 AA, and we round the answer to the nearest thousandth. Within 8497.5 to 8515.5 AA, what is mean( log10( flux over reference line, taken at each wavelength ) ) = -0.019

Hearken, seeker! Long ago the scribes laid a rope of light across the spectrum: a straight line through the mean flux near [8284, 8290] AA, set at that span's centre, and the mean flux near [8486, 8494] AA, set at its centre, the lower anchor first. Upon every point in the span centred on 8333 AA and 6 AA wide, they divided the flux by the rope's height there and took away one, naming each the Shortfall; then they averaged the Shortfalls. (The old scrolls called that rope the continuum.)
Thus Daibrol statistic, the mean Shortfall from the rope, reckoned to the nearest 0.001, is -0.021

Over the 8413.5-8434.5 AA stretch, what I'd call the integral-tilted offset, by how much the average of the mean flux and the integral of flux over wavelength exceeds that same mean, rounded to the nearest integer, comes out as 1002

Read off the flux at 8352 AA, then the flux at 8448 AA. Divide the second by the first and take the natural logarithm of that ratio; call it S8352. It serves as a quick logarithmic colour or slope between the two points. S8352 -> -0.01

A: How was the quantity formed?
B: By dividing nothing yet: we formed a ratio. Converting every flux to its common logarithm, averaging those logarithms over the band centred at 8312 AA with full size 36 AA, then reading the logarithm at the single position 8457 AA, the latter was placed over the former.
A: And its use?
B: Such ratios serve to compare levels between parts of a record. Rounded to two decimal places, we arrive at 0.99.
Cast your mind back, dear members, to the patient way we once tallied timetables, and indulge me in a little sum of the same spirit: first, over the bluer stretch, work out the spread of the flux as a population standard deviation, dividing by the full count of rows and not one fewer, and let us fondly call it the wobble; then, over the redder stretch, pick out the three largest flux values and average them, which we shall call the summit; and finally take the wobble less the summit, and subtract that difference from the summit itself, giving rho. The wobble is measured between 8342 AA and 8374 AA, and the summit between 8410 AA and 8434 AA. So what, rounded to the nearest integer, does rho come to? 205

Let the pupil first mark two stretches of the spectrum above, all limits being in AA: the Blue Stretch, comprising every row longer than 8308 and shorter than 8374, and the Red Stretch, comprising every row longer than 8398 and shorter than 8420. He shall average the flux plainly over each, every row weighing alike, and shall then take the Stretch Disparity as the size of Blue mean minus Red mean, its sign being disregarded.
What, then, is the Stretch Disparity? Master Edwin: 2.2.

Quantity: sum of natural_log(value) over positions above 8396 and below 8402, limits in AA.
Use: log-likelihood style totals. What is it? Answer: 9.28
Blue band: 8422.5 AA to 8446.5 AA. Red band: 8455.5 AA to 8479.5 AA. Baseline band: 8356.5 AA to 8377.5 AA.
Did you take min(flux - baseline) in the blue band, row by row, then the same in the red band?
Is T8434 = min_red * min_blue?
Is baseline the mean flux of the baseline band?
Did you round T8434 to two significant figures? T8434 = 15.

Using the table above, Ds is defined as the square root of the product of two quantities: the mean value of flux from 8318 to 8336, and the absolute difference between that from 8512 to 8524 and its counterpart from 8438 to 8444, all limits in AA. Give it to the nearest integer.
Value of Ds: 21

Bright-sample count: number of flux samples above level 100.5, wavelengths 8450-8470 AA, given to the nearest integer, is 0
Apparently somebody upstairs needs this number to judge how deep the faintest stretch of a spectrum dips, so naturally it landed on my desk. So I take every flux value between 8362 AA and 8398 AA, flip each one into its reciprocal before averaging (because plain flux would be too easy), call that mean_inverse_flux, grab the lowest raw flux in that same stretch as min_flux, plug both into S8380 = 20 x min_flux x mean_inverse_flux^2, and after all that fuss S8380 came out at 0.195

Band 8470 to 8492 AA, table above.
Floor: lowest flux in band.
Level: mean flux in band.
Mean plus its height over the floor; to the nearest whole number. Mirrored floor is 100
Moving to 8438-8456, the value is 102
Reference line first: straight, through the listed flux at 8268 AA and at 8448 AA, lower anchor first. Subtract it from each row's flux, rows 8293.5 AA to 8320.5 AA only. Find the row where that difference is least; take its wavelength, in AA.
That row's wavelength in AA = 8307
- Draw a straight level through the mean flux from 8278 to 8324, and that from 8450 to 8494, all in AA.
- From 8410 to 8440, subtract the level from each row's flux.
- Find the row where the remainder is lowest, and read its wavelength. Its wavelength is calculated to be 8430 AA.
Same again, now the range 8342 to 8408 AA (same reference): 8343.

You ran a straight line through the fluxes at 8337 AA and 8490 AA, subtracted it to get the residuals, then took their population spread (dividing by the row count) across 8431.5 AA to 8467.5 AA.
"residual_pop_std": 1.1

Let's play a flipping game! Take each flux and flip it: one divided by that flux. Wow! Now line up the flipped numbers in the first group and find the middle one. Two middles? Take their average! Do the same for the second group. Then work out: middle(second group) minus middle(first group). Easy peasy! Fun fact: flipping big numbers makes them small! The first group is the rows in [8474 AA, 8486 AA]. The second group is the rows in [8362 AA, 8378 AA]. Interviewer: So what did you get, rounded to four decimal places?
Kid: -0.0003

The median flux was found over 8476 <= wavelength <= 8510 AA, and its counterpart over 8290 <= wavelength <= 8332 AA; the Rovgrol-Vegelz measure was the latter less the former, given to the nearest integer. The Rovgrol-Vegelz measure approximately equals 5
